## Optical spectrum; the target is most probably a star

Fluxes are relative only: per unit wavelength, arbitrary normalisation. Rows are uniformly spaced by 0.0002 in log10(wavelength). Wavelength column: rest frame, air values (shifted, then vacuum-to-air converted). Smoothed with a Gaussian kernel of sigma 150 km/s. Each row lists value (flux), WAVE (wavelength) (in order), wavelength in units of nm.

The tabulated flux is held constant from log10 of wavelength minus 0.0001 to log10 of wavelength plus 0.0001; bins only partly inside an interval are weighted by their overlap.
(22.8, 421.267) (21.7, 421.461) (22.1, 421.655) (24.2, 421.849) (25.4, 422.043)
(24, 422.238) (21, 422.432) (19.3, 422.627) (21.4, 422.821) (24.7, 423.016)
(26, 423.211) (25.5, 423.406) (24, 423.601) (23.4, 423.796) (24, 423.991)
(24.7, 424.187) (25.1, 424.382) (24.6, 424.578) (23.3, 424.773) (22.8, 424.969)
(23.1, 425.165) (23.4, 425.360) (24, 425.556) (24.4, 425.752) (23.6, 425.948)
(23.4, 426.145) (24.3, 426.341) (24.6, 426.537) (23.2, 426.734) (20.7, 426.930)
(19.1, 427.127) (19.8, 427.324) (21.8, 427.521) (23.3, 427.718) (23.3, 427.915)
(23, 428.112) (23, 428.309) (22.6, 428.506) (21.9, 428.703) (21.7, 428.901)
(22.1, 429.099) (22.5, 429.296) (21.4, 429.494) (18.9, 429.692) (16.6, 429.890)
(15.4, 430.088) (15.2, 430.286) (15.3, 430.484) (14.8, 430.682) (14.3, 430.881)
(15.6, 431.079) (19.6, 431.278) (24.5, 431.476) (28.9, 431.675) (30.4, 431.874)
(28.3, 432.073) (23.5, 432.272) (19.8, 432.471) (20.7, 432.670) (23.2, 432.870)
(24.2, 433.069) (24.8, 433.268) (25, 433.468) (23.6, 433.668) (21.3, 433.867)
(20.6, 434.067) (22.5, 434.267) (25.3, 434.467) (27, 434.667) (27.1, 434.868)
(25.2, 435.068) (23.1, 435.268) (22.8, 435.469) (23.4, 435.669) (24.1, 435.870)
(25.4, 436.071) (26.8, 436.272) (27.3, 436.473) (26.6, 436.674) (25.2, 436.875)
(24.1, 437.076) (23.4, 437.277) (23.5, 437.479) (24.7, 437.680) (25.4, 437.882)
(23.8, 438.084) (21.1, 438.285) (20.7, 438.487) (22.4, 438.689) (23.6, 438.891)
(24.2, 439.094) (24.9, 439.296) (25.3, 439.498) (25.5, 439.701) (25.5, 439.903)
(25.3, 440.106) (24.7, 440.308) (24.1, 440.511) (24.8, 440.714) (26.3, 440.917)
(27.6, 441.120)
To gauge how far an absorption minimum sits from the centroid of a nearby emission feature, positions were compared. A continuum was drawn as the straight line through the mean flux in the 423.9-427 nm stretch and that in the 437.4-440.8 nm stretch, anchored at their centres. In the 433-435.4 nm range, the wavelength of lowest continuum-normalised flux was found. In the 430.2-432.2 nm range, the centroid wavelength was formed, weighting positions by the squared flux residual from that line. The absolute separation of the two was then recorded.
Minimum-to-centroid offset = 3.15 nm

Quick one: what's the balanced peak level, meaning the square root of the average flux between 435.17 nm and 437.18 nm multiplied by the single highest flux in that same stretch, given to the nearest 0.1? 26.1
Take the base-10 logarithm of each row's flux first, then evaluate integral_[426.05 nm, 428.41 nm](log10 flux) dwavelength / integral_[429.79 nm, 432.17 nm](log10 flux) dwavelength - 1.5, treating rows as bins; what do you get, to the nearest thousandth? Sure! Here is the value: -0.455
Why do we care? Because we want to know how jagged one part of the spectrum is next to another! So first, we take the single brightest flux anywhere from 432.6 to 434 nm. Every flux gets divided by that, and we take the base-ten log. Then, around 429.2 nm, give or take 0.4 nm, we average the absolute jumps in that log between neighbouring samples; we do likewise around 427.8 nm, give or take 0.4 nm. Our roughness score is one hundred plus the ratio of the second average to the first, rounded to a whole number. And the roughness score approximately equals 101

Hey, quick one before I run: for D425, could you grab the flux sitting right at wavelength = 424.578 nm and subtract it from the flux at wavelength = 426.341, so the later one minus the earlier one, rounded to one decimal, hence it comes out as -0.3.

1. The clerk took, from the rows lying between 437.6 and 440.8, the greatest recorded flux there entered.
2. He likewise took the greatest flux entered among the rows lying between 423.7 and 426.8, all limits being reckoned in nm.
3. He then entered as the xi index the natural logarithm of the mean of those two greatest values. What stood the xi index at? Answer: 3.23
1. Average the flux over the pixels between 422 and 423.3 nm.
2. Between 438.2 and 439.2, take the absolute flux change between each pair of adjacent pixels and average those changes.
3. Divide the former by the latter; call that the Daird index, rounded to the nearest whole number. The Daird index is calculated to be 24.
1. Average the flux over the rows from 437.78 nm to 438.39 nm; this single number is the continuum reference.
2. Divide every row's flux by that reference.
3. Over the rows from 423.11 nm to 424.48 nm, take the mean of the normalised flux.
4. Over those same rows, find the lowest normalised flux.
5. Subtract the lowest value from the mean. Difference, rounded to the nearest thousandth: 0.054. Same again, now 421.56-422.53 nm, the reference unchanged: 0.100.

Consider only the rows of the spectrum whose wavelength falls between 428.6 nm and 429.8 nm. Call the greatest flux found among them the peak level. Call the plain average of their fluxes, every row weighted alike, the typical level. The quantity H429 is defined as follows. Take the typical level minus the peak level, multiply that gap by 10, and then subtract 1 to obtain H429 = -12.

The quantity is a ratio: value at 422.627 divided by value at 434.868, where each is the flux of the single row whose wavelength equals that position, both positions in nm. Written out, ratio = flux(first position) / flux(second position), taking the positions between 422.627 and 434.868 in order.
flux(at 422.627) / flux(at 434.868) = 0.71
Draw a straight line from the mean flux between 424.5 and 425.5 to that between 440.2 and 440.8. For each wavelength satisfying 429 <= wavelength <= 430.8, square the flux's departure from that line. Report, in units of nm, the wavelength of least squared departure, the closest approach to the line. 429.296 nm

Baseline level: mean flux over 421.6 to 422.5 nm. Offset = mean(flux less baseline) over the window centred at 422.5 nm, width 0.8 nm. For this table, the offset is -1.9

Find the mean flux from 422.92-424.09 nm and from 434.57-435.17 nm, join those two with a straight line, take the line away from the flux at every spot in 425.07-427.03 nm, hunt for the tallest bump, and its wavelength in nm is 426.537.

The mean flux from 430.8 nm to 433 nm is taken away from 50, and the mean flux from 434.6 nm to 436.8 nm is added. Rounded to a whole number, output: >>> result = 53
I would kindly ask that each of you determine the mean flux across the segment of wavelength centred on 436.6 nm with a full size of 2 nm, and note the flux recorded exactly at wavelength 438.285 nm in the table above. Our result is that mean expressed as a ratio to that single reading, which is 1.18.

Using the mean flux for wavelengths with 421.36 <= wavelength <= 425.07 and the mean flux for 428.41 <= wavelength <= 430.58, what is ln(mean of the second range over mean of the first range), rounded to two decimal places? -0.19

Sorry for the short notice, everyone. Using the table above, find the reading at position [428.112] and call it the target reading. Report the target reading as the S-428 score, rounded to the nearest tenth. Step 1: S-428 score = 23.0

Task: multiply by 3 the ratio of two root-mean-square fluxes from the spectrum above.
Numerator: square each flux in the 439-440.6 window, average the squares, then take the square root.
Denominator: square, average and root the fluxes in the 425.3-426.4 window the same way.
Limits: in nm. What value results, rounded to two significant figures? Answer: 3.1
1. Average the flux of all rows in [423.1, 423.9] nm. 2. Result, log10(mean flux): 1.39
